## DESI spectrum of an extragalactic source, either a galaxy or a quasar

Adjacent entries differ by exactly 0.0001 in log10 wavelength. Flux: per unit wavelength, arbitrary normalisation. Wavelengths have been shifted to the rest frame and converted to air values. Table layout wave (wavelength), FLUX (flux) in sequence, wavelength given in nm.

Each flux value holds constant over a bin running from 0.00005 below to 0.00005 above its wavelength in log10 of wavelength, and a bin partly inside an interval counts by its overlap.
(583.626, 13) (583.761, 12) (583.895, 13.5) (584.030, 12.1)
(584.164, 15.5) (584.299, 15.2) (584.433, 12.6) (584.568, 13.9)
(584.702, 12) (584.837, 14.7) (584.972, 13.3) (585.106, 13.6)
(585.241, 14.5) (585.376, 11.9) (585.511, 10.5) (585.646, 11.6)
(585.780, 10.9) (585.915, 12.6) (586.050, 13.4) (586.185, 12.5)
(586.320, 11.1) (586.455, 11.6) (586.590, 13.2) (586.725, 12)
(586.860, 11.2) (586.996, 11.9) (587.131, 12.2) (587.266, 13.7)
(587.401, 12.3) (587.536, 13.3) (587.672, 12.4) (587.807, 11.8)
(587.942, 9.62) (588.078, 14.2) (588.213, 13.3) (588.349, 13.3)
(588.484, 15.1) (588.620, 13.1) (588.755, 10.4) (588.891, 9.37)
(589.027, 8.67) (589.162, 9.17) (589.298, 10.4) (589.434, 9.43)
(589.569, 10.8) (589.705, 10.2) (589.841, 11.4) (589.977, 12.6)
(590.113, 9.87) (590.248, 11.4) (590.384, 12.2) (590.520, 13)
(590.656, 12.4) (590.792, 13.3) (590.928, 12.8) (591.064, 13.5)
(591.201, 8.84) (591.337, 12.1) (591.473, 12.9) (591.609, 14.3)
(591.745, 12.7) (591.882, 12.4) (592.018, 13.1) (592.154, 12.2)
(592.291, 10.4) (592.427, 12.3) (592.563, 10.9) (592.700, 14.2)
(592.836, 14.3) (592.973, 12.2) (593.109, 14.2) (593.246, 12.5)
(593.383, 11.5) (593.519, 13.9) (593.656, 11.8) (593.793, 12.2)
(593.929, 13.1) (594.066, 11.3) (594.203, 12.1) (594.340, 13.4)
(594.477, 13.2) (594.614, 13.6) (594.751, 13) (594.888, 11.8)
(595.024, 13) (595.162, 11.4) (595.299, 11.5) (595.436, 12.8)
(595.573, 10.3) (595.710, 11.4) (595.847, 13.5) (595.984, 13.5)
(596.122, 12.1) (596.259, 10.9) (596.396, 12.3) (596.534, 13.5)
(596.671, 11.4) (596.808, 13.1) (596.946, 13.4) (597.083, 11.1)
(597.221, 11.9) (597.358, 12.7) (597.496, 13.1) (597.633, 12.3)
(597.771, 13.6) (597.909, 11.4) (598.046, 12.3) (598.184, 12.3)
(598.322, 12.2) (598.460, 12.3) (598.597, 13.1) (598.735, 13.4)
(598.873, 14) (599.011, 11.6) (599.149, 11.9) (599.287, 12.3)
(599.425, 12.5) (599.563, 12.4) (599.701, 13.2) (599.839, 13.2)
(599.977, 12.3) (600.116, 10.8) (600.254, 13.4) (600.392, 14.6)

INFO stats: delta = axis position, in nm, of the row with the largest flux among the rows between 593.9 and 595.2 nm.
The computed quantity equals 594.614 nm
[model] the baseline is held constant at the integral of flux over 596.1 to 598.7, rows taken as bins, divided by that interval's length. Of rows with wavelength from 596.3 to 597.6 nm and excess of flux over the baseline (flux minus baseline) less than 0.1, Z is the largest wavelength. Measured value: 597.221 nm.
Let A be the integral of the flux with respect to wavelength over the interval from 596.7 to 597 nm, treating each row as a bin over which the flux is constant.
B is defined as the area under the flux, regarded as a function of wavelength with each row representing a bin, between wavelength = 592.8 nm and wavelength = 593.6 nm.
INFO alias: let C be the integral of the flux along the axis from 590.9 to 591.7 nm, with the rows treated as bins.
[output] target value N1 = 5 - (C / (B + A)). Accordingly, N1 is 4.3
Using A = 3.9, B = 10.4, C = 9.9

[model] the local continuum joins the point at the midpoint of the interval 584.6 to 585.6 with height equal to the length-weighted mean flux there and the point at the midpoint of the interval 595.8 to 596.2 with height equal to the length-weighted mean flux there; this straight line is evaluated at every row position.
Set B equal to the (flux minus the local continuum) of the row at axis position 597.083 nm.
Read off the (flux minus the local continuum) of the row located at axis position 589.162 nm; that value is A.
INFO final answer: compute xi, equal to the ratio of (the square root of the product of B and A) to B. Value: -1.4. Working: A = -3.8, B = -1.8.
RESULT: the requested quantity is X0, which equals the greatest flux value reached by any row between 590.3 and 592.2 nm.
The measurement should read 14.3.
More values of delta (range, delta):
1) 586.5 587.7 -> 587.266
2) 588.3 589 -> 588.484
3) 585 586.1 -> 585.241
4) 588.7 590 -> 589.977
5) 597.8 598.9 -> 598.873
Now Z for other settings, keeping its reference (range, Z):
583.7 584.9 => 584.702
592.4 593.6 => 593.383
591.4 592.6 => 592.563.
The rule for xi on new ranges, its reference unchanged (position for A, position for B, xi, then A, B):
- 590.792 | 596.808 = 1.5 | 0.4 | 0.2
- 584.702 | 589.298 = -0.6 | -0.9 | -2.5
